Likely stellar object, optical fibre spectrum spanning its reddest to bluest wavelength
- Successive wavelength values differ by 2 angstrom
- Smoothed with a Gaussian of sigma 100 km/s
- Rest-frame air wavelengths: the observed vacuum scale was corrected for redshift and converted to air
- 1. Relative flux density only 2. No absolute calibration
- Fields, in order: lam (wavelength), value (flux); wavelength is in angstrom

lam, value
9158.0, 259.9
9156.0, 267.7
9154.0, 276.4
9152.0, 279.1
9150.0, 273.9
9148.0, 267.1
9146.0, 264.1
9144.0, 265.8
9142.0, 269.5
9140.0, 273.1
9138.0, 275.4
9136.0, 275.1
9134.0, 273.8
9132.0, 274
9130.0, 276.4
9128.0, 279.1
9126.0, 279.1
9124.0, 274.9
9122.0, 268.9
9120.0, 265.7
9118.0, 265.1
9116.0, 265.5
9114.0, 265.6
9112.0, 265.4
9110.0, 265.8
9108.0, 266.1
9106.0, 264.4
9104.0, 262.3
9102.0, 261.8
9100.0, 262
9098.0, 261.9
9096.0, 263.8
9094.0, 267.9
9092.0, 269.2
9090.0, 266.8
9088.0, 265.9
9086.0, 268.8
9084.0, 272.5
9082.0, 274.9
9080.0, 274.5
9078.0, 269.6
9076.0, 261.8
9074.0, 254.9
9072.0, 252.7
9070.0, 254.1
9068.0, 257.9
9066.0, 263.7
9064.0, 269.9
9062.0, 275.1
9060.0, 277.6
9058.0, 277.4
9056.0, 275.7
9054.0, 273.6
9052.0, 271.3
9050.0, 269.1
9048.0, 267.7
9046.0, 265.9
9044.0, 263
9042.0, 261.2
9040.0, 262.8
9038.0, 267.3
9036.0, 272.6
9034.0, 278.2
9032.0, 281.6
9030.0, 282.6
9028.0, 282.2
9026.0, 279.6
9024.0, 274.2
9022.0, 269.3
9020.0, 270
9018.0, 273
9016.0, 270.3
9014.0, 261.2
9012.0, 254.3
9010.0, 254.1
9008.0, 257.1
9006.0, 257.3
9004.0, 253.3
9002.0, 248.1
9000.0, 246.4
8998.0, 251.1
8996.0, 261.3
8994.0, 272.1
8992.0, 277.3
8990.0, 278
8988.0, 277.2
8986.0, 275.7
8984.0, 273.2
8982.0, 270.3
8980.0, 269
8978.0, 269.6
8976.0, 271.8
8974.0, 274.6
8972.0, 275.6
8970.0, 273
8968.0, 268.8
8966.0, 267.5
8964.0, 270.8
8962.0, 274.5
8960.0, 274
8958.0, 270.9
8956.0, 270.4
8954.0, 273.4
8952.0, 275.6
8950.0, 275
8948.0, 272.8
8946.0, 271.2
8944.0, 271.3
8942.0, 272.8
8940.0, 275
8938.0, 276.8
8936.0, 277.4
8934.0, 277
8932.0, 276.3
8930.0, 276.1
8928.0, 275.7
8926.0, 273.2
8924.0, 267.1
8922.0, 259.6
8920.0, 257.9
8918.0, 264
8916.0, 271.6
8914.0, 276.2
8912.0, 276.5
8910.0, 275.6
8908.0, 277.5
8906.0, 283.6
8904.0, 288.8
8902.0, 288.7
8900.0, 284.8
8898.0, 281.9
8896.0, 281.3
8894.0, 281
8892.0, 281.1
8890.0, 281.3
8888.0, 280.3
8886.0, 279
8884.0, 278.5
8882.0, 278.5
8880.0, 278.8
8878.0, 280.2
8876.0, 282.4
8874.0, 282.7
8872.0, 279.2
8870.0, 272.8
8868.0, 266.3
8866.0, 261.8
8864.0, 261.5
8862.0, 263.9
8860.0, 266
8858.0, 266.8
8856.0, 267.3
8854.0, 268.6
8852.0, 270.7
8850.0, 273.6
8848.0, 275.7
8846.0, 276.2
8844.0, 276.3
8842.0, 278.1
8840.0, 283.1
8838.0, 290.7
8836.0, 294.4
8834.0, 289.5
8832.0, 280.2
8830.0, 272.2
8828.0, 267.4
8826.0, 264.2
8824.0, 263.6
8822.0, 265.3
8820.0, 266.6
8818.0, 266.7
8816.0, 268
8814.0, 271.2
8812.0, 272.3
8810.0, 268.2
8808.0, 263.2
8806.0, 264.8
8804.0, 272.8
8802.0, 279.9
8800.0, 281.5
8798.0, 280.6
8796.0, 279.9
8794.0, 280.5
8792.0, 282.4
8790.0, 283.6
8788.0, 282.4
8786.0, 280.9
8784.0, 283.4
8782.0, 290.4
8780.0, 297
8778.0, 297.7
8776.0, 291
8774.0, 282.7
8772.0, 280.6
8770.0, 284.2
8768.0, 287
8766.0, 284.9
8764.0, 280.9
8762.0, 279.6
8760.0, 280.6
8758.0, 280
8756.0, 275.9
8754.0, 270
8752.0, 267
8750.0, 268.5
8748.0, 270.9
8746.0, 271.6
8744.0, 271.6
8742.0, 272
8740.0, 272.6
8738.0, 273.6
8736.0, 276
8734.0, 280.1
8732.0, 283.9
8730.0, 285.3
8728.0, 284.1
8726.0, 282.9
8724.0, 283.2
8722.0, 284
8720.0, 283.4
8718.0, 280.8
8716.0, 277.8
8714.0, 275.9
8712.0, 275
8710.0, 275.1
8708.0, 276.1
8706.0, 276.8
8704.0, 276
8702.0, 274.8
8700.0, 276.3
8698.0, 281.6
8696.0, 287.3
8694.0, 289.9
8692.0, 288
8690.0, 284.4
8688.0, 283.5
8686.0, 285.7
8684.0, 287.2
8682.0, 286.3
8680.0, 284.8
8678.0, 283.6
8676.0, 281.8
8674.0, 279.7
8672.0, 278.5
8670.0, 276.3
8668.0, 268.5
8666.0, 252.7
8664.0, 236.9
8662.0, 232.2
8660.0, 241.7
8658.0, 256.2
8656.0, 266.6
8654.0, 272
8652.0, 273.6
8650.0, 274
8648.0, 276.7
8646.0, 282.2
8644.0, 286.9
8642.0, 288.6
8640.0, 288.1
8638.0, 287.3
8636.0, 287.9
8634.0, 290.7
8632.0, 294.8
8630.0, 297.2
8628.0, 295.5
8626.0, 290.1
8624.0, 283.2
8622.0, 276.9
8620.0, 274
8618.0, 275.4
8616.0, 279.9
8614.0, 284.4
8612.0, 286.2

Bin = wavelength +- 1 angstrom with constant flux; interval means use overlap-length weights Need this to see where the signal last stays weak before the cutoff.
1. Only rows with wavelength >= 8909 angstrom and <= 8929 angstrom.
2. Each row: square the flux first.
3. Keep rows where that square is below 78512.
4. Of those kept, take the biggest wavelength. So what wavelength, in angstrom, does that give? 8928.0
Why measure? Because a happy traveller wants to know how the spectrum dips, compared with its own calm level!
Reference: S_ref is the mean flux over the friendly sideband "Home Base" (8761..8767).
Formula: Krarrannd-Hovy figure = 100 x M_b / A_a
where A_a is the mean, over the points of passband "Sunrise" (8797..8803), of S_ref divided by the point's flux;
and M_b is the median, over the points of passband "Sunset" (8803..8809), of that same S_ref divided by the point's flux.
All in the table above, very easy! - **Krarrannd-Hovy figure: 106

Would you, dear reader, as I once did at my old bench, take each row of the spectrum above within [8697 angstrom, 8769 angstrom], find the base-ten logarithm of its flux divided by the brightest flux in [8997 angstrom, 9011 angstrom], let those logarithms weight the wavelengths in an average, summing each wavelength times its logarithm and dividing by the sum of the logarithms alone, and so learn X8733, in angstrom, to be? 8732.8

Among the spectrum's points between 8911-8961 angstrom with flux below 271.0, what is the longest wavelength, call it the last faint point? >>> 8958.0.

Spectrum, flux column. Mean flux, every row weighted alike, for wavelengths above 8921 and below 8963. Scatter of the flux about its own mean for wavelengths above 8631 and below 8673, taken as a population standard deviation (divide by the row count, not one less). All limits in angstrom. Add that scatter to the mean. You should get 291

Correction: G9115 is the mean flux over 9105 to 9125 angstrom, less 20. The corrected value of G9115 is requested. 247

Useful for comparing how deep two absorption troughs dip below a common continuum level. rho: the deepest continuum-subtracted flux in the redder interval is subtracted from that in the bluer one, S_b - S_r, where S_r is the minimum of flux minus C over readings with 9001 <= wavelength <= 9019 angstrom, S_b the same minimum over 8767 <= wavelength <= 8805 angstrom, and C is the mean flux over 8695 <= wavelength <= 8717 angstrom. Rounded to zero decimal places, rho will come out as 25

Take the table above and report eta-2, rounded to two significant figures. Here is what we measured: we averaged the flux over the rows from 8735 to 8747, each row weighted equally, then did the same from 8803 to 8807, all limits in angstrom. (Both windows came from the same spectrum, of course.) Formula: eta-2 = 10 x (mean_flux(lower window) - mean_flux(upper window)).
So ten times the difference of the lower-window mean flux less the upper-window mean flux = 41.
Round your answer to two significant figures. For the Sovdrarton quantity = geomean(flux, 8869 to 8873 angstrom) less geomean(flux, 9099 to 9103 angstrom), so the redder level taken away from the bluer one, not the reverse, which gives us 14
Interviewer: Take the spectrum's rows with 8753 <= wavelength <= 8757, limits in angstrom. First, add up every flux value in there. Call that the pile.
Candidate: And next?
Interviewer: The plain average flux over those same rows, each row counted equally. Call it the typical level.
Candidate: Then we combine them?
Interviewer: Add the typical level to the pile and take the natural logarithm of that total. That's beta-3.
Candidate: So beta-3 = 6.708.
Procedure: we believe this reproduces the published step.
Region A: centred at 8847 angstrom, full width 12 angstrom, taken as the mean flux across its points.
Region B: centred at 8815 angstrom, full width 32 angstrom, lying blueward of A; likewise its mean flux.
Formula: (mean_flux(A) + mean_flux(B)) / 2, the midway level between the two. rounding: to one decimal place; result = 272.2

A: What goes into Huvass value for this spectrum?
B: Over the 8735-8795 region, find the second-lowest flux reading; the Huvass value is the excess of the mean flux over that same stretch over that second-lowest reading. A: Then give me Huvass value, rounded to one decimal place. 11.5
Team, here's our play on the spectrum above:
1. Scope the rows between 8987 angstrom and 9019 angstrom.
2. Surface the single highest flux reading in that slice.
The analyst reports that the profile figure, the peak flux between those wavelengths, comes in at 278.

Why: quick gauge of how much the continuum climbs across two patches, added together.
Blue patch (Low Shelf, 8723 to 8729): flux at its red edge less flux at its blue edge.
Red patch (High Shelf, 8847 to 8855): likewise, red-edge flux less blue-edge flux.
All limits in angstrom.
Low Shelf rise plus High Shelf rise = -6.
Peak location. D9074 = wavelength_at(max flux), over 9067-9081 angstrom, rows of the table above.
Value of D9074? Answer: 9080.0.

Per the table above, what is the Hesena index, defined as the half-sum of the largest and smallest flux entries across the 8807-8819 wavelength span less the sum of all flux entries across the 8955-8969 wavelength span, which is -1629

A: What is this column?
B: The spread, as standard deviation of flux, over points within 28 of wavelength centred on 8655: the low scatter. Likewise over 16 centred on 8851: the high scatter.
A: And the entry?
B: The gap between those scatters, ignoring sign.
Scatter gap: 14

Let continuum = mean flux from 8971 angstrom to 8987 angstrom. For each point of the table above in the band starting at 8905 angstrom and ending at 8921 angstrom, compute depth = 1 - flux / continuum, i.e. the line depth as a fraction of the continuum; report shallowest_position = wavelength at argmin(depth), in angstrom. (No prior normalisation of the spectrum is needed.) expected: 8906.0 angstrom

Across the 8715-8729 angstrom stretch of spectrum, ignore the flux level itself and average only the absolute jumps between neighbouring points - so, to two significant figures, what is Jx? 1.4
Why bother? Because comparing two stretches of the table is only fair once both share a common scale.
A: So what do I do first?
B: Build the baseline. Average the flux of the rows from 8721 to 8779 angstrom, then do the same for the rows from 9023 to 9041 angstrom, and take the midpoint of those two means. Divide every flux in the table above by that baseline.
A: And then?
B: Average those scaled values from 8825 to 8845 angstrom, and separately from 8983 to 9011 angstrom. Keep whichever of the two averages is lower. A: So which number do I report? 0.948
